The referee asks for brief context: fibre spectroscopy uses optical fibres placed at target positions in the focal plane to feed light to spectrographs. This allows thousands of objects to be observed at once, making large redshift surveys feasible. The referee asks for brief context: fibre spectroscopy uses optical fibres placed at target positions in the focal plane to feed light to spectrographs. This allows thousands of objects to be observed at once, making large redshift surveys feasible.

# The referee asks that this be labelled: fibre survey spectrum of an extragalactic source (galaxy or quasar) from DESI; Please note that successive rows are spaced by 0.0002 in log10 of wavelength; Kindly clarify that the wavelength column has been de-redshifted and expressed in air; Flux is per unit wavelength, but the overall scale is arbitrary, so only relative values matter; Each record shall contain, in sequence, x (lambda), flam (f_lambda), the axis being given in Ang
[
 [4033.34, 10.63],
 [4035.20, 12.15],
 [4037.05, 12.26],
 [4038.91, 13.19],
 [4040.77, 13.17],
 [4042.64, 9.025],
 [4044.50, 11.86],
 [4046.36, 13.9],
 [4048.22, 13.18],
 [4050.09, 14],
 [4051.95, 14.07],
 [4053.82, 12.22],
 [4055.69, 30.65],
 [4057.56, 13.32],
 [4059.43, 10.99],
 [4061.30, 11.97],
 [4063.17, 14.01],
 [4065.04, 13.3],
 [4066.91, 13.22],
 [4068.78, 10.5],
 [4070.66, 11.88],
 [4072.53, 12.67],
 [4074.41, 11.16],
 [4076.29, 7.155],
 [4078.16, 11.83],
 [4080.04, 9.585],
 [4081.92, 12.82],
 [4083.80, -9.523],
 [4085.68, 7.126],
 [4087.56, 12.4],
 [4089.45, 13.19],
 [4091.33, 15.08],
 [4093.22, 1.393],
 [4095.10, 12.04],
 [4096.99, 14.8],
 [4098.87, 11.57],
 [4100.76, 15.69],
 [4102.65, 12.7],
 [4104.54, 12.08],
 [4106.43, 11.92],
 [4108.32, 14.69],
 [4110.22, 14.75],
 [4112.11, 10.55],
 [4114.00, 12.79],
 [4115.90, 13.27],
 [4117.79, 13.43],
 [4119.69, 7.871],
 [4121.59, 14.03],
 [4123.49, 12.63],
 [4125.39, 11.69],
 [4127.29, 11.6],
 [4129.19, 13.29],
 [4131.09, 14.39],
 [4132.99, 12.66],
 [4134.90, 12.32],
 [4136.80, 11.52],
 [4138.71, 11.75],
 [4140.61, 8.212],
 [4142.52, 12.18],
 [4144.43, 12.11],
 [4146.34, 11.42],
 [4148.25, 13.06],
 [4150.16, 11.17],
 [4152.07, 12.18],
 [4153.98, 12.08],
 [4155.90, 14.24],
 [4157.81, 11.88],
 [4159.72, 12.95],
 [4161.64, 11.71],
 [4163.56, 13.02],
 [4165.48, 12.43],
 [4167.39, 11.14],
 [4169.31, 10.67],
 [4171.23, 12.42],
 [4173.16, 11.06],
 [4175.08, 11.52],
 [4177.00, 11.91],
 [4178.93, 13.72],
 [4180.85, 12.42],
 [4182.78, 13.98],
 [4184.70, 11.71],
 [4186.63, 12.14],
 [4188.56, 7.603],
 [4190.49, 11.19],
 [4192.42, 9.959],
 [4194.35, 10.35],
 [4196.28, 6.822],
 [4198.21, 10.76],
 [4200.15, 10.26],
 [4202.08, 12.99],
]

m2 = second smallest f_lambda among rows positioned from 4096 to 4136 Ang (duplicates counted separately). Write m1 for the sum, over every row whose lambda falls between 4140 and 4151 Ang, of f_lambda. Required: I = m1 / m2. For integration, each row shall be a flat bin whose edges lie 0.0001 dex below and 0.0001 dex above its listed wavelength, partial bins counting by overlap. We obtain 6.5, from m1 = 68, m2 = 10.55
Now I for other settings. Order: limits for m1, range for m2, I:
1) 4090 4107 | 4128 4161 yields 9.6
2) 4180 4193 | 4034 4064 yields 7.2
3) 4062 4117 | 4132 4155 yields 29.1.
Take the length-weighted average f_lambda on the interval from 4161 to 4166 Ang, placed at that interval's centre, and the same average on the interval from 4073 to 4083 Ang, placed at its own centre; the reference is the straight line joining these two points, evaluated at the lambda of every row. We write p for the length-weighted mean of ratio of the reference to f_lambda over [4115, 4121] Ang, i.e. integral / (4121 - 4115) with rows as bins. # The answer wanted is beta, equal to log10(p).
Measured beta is 0.01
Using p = 1.03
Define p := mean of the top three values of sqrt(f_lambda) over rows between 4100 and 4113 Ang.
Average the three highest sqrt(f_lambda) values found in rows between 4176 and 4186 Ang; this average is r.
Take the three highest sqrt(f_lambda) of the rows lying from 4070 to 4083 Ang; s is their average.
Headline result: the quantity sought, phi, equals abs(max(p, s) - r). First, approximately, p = 3.88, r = 3.66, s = 3.53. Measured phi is 0.22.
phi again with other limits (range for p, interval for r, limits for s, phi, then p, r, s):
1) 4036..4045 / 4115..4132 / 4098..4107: 0.07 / 3.59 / 3.73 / 3.67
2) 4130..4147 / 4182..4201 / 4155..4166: 0.11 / 3.62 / 3.55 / 3.66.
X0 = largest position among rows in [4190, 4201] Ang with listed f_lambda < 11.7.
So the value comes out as 4200.15 Ang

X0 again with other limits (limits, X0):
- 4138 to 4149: 4146.34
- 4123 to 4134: 4127.29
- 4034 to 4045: 4042.64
